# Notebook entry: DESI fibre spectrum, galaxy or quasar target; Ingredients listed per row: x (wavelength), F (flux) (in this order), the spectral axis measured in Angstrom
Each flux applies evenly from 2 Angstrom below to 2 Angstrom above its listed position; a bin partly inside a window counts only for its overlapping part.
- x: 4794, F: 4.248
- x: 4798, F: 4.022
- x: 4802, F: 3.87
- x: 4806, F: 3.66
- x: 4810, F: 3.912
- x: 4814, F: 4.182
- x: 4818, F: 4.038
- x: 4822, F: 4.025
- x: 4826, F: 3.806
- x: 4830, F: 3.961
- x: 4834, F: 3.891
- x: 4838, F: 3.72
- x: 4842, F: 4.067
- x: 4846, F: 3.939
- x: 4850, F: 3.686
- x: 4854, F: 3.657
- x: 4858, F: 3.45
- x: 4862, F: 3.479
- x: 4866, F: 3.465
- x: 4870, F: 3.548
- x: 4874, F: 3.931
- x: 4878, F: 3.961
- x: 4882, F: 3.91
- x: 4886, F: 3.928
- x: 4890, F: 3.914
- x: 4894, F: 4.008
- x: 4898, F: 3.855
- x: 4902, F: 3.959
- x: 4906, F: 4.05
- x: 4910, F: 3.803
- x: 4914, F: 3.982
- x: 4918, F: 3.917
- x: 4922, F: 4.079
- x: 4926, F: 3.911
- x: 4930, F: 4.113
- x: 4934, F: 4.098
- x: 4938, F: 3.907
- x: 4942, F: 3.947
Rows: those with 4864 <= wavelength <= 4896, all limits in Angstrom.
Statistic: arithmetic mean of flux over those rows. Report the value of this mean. 3.83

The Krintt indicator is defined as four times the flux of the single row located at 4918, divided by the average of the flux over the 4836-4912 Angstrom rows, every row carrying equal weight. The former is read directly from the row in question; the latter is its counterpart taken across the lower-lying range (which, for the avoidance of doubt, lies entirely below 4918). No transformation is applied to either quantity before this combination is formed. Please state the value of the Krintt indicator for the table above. 4.12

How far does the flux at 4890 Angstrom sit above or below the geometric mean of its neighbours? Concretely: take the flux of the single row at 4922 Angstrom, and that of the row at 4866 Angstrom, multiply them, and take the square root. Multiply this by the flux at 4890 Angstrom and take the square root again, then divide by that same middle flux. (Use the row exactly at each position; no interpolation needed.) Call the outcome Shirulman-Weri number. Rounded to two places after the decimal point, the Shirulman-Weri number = 0.98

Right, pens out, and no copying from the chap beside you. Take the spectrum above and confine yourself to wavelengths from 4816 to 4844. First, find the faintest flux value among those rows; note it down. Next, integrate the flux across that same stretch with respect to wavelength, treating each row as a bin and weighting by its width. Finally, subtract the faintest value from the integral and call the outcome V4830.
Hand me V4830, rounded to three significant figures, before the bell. 106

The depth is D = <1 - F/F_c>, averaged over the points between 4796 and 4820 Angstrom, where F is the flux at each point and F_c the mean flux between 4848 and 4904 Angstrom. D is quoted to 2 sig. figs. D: -0.048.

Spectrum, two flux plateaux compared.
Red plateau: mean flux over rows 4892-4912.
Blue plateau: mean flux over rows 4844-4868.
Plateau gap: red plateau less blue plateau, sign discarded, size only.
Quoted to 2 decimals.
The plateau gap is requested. 0.32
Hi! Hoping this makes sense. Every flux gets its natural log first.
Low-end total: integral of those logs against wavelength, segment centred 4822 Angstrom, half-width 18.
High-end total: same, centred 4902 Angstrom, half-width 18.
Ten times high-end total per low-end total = 10.1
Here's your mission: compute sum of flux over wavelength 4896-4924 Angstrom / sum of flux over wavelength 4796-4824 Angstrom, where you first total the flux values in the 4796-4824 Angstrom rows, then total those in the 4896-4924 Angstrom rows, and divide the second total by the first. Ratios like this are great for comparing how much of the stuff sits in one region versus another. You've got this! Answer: 1.00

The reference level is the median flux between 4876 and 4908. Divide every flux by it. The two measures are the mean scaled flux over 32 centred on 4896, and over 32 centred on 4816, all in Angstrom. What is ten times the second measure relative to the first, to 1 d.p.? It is 10.0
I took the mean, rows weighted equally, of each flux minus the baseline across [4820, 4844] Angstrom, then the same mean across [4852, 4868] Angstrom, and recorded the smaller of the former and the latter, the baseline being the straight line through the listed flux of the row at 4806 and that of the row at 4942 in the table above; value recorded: -0.26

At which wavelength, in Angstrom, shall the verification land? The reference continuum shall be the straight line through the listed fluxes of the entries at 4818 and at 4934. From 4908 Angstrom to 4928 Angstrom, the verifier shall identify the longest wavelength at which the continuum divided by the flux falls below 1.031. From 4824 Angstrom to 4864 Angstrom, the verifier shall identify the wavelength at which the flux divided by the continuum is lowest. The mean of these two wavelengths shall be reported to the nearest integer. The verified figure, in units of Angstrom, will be 4890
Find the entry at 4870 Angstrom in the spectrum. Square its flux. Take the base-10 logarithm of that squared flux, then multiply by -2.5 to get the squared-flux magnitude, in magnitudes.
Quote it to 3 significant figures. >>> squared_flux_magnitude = -2.75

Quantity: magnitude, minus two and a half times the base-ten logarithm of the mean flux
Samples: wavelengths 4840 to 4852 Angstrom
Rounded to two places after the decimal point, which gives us -1.48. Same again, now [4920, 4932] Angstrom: -1.51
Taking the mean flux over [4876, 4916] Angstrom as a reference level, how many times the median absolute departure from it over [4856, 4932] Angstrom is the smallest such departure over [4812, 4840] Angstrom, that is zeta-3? 0.338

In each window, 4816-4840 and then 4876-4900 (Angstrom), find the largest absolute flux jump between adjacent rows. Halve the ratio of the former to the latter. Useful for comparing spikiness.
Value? 0.72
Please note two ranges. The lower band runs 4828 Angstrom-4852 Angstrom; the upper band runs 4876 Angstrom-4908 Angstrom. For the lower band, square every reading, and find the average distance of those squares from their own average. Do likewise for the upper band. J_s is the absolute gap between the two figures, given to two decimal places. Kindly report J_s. 0.53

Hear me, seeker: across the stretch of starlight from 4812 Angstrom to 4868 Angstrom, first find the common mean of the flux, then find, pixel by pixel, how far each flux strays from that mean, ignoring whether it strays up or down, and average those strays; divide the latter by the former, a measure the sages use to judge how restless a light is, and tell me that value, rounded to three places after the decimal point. 0.053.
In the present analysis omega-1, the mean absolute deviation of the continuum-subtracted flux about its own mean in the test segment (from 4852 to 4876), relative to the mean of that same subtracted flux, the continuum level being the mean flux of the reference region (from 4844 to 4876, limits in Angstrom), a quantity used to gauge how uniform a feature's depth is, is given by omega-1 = -2.4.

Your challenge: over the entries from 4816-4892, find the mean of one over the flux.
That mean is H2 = 0.263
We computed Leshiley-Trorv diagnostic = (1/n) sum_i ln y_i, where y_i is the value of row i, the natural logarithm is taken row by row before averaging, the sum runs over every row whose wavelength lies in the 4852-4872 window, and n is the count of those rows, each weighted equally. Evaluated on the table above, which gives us 1.26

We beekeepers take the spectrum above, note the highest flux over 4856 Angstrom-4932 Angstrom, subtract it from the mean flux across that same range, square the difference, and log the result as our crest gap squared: 0.07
